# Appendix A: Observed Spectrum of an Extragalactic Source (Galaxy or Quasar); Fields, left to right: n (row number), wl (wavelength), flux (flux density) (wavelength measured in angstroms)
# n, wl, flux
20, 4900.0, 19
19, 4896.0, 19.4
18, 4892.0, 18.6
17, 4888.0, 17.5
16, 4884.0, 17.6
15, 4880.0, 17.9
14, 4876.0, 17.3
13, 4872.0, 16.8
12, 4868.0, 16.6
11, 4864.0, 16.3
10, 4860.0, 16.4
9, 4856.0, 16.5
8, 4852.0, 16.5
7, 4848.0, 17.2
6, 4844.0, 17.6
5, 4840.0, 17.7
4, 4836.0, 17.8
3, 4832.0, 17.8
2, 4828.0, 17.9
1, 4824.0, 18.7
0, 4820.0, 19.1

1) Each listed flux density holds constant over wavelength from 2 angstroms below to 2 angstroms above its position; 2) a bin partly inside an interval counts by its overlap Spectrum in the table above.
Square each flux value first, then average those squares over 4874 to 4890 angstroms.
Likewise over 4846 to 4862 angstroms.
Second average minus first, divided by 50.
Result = -0.6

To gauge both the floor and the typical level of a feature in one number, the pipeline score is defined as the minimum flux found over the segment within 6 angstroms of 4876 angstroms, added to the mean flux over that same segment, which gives 34.1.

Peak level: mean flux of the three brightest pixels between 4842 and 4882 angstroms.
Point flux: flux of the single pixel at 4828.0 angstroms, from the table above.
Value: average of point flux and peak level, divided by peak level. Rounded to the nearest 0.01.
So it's 1.01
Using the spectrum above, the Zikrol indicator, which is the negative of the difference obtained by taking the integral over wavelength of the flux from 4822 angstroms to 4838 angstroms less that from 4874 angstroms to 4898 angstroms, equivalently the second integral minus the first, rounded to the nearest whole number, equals 144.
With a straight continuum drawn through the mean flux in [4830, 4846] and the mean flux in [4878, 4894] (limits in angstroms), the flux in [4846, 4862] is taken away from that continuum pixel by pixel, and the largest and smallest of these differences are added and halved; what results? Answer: 1.0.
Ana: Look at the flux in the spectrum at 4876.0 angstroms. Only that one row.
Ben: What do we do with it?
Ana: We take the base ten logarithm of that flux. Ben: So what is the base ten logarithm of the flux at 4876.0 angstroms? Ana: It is 1.24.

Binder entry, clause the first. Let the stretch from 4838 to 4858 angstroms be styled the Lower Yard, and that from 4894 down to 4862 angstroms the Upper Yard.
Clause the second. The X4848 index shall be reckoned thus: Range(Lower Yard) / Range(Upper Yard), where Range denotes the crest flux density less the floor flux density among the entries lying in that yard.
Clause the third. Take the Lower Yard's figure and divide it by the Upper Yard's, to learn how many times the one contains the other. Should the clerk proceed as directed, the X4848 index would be 0.52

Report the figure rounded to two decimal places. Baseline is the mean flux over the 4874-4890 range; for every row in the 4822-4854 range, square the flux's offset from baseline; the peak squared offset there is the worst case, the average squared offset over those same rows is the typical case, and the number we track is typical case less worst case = -0.92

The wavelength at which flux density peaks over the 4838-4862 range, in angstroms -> 4840.0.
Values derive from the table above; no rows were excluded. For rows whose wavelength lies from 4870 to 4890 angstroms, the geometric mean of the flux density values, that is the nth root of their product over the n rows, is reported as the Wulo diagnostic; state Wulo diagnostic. 17.4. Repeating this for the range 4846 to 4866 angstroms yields 16.6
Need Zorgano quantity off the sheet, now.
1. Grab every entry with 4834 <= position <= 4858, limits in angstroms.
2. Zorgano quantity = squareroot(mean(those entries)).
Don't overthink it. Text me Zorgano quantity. 4.15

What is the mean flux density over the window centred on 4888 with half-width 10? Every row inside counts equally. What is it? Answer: 18.2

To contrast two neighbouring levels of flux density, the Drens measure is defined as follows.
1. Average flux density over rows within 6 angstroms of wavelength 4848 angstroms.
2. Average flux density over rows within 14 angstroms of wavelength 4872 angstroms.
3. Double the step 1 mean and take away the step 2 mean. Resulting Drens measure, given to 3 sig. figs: 17.2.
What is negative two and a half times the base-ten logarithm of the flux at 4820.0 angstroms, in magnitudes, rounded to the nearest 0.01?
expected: -3.20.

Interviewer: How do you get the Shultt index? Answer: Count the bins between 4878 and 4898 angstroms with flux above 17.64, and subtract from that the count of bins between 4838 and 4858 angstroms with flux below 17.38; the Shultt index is 0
